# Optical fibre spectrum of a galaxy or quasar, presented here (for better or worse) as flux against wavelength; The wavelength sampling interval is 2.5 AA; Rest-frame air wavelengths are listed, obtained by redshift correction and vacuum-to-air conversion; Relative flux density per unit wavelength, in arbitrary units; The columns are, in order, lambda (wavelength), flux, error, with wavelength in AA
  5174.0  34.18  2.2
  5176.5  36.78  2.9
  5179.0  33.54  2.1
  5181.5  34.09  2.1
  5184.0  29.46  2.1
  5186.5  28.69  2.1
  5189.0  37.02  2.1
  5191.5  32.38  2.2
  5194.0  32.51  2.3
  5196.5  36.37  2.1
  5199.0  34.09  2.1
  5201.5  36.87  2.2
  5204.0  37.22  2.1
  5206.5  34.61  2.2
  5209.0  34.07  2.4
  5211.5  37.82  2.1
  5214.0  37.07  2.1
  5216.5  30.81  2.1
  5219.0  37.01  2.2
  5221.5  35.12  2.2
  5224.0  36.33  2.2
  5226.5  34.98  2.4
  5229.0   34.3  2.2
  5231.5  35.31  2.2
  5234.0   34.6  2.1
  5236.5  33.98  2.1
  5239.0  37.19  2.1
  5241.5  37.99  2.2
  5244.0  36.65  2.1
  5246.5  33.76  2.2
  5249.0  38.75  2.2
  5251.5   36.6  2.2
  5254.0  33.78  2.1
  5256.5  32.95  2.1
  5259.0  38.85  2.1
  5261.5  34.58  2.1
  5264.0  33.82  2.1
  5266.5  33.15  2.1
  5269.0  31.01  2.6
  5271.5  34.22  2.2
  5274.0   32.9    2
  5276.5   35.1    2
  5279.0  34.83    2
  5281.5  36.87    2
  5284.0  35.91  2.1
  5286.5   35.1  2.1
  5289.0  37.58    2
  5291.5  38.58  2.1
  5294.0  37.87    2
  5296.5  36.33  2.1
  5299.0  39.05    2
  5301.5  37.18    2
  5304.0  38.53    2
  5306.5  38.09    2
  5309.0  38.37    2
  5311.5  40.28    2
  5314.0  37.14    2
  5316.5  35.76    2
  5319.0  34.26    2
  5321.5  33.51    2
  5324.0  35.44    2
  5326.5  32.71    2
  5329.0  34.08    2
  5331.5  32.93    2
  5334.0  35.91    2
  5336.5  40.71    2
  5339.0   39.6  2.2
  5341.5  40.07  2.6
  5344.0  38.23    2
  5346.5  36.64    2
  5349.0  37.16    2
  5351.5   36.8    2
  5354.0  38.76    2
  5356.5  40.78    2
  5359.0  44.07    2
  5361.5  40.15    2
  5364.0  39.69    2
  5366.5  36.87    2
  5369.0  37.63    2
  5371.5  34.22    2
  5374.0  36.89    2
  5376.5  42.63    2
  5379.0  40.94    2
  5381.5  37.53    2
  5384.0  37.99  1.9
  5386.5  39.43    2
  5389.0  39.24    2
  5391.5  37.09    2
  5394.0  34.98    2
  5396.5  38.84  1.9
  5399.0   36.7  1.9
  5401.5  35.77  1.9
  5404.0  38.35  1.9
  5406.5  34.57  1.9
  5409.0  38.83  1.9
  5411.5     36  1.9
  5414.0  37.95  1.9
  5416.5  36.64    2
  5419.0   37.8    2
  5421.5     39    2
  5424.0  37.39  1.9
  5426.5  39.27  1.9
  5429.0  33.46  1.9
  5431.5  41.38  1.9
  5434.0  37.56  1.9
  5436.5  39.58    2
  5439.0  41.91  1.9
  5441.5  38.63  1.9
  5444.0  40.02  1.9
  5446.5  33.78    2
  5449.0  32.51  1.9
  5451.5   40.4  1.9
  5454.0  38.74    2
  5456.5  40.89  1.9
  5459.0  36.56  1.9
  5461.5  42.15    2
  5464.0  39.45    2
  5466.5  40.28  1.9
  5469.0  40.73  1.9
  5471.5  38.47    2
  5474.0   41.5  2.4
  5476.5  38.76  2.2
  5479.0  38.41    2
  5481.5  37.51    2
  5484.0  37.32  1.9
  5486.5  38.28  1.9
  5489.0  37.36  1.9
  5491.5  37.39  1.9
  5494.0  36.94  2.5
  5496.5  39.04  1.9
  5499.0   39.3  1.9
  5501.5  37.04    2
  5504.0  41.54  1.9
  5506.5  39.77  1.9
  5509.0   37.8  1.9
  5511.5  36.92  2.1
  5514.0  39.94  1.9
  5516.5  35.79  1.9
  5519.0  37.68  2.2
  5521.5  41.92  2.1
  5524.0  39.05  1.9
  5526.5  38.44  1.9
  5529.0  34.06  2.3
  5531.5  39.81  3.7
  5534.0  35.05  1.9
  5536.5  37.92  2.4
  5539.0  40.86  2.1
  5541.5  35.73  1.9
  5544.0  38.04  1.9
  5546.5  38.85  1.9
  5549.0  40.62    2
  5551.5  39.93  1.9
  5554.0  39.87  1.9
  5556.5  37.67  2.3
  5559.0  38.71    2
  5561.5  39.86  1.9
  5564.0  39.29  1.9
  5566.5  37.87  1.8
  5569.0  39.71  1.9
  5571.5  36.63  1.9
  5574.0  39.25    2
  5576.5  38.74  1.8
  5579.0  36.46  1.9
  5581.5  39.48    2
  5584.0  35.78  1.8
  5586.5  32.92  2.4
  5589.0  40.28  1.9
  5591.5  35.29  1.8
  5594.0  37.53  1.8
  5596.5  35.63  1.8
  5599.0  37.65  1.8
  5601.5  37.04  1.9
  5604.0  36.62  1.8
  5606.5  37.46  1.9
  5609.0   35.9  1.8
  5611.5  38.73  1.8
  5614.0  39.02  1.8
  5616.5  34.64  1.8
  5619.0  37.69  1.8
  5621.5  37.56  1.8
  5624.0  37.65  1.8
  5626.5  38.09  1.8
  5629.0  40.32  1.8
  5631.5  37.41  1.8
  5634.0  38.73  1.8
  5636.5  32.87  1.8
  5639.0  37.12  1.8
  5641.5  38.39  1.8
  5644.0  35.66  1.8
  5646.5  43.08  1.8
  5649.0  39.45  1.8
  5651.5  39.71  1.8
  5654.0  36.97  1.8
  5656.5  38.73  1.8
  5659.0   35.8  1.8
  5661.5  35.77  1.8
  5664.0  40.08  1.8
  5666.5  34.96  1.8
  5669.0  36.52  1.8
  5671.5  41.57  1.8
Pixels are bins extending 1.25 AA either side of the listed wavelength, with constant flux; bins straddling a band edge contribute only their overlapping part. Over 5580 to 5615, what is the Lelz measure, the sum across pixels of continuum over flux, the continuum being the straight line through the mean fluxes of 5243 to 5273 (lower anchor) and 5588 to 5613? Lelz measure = 14.1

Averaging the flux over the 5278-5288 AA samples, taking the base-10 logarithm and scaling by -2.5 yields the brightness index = -3.88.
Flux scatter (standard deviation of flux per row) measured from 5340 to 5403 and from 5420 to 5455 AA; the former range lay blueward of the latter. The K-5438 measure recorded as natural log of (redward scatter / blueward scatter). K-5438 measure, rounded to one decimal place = 0.2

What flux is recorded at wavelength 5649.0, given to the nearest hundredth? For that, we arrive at 39.45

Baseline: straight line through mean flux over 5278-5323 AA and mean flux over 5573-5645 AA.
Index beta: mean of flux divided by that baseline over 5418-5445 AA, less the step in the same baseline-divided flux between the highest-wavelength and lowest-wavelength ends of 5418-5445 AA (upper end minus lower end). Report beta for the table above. 0.99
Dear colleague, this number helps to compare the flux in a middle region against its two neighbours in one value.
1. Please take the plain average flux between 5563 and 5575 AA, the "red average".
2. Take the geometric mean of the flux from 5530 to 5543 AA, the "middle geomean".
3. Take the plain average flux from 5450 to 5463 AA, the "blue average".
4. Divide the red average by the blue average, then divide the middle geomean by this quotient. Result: 39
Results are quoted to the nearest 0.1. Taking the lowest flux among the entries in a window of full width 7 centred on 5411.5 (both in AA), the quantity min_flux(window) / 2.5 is 14.4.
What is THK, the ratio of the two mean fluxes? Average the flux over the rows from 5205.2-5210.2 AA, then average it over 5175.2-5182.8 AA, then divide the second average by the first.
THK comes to 1.01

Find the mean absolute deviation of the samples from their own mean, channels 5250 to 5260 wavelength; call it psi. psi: 2.2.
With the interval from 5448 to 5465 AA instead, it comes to 2.4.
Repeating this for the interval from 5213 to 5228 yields 1.6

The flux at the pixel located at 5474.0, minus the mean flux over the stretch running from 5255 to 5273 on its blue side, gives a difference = 7.4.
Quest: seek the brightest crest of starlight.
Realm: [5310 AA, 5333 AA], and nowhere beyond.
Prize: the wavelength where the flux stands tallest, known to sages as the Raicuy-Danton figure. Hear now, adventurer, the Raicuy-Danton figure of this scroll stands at 5311.5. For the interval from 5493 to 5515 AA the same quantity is 5504.0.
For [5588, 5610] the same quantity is 5589.0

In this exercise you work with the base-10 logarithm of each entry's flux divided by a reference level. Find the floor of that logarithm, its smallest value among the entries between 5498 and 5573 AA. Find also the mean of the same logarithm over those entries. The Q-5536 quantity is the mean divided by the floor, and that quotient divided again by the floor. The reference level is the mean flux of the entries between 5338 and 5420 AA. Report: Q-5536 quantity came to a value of 2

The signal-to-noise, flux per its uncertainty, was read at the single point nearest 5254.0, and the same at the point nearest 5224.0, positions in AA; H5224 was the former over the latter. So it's 0.97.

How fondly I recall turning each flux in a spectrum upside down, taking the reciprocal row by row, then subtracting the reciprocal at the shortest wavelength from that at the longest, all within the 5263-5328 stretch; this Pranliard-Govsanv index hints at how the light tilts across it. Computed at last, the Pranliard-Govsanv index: 0.001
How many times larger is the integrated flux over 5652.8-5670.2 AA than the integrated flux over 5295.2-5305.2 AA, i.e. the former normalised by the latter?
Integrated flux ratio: 1.7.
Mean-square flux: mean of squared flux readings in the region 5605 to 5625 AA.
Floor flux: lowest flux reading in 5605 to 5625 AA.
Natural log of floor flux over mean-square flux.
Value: -3.70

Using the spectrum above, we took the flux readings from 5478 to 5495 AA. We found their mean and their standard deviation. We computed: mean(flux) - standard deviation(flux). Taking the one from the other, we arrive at 37.1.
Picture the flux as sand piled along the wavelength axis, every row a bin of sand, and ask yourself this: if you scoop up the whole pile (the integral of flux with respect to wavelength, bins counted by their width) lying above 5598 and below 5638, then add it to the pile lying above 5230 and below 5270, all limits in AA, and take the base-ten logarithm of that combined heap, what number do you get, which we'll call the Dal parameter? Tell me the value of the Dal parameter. 3.46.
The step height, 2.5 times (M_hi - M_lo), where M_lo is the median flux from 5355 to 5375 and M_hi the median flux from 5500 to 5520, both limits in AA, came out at -2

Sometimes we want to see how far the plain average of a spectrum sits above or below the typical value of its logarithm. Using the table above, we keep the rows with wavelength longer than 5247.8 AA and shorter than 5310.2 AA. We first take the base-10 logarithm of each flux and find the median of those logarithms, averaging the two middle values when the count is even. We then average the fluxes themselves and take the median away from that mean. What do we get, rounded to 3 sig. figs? 34.4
